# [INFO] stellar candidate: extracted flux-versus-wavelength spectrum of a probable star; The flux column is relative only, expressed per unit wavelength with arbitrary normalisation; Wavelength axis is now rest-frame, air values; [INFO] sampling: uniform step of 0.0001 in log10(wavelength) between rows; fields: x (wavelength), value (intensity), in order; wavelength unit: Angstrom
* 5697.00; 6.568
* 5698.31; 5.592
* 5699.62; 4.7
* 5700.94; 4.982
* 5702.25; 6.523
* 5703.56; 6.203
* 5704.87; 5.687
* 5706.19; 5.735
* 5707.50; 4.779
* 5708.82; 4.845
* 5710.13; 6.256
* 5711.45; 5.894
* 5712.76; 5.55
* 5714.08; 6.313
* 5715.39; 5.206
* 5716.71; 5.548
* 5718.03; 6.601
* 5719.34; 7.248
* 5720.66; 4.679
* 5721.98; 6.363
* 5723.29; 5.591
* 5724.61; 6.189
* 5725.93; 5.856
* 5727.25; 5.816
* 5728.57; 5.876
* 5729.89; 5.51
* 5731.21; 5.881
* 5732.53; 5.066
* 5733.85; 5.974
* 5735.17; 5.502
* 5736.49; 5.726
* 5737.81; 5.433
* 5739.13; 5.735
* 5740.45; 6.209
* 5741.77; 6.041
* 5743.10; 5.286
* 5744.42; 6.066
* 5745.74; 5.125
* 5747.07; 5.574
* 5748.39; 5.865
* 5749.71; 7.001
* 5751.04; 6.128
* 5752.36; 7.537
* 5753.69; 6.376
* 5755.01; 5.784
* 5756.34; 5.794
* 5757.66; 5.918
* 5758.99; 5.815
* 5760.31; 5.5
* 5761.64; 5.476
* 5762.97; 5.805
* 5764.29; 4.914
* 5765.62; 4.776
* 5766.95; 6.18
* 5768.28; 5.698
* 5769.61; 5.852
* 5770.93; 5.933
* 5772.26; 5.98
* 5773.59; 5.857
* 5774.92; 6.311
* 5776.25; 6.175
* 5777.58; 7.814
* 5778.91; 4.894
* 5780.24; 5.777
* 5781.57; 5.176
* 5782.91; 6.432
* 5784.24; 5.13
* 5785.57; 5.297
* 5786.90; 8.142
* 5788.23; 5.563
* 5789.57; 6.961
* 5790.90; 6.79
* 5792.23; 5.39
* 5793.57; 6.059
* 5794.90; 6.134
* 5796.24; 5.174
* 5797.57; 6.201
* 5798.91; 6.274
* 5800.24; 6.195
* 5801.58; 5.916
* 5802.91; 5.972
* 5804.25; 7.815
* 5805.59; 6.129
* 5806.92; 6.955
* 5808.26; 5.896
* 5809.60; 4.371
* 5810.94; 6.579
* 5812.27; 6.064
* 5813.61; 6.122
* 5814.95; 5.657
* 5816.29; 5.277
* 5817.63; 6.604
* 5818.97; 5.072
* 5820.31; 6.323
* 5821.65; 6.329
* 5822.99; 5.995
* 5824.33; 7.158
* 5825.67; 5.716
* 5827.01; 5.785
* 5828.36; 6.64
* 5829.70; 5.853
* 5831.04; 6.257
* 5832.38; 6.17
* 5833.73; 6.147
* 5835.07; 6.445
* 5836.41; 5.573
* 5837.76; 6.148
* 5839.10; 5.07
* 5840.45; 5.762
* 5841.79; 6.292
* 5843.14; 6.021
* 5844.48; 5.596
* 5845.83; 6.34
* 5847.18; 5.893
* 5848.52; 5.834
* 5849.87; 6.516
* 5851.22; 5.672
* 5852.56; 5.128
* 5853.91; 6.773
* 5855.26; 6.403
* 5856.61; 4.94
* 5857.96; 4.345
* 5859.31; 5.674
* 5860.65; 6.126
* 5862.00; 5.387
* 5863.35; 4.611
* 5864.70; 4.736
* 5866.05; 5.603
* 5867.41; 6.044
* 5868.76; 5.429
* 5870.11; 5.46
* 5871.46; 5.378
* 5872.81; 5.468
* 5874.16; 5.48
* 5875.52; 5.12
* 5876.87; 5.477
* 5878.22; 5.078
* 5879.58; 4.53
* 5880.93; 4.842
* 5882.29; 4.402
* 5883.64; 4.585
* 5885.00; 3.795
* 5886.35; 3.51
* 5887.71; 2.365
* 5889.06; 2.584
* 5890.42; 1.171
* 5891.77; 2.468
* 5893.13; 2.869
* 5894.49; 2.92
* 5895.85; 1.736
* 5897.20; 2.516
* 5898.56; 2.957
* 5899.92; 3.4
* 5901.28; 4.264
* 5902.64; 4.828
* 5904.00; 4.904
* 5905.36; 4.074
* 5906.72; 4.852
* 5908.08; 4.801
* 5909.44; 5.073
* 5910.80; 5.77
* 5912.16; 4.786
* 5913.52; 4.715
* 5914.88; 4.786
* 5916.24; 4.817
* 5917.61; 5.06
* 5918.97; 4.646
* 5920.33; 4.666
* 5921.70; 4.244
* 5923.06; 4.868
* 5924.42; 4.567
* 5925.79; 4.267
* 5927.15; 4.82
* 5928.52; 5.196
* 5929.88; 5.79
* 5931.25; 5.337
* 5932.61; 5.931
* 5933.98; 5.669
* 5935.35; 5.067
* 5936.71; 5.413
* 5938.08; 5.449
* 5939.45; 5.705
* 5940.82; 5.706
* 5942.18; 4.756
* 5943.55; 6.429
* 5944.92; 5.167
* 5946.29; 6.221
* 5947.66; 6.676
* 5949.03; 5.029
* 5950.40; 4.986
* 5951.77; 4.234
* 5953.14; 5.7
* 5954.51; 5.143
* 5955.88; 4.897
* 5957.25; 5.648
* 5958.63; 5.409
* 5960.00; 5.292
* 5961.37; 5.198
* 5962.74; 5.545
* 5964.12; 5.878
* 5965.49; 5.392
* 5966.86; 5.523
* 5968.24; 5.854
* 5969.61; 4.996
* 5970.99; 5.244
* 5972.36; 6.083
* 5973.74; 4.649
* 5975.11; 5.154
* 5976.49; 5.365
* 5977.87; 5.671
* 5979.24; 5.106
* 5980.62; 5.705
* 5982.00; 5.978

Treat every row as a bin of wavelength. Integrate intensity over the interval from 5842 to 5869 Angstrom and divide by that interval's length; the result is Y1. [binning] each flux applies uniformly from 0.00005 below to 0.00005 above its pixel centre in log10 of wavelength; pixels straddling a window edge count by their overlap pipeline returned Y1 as 5.7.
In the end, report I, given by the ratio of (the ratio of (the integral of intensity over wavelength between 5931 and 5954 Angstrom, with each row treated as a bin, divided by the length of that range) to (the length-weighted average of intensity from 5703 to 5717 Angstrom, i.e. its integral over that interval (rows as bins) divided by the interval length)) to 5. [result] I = 0.20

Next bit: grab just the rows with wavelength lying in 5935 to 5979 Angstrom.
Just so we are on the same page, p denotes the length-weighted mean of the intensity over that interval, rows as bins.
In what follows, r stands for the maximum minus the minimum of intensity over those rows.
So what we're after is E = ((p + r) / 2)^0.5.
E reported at 1.98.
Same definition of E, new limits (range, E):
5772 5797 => 2.16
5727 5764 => 2.04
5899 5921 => 1.88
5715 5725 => 2.06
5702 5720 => 2.04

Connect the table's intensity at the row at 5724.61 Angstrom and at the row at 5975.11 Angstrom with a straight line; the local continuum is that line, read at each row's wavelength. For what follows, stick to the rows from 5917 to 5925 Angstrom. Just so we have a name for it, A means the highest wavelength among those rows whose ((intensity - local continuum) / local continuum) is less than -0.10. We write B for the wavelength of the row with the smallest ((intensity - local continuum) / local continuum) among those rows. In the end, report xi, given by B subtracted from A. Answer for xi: 2.7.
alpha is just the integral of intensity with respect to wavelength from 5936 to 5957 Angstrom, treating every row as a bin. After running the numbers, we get 114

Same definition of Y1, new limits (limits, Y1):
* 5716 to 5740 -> 5.8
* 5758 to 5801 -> 5.9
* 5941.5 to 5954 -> 5.5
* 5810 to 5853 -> 6.0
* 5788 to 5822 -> 6.1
